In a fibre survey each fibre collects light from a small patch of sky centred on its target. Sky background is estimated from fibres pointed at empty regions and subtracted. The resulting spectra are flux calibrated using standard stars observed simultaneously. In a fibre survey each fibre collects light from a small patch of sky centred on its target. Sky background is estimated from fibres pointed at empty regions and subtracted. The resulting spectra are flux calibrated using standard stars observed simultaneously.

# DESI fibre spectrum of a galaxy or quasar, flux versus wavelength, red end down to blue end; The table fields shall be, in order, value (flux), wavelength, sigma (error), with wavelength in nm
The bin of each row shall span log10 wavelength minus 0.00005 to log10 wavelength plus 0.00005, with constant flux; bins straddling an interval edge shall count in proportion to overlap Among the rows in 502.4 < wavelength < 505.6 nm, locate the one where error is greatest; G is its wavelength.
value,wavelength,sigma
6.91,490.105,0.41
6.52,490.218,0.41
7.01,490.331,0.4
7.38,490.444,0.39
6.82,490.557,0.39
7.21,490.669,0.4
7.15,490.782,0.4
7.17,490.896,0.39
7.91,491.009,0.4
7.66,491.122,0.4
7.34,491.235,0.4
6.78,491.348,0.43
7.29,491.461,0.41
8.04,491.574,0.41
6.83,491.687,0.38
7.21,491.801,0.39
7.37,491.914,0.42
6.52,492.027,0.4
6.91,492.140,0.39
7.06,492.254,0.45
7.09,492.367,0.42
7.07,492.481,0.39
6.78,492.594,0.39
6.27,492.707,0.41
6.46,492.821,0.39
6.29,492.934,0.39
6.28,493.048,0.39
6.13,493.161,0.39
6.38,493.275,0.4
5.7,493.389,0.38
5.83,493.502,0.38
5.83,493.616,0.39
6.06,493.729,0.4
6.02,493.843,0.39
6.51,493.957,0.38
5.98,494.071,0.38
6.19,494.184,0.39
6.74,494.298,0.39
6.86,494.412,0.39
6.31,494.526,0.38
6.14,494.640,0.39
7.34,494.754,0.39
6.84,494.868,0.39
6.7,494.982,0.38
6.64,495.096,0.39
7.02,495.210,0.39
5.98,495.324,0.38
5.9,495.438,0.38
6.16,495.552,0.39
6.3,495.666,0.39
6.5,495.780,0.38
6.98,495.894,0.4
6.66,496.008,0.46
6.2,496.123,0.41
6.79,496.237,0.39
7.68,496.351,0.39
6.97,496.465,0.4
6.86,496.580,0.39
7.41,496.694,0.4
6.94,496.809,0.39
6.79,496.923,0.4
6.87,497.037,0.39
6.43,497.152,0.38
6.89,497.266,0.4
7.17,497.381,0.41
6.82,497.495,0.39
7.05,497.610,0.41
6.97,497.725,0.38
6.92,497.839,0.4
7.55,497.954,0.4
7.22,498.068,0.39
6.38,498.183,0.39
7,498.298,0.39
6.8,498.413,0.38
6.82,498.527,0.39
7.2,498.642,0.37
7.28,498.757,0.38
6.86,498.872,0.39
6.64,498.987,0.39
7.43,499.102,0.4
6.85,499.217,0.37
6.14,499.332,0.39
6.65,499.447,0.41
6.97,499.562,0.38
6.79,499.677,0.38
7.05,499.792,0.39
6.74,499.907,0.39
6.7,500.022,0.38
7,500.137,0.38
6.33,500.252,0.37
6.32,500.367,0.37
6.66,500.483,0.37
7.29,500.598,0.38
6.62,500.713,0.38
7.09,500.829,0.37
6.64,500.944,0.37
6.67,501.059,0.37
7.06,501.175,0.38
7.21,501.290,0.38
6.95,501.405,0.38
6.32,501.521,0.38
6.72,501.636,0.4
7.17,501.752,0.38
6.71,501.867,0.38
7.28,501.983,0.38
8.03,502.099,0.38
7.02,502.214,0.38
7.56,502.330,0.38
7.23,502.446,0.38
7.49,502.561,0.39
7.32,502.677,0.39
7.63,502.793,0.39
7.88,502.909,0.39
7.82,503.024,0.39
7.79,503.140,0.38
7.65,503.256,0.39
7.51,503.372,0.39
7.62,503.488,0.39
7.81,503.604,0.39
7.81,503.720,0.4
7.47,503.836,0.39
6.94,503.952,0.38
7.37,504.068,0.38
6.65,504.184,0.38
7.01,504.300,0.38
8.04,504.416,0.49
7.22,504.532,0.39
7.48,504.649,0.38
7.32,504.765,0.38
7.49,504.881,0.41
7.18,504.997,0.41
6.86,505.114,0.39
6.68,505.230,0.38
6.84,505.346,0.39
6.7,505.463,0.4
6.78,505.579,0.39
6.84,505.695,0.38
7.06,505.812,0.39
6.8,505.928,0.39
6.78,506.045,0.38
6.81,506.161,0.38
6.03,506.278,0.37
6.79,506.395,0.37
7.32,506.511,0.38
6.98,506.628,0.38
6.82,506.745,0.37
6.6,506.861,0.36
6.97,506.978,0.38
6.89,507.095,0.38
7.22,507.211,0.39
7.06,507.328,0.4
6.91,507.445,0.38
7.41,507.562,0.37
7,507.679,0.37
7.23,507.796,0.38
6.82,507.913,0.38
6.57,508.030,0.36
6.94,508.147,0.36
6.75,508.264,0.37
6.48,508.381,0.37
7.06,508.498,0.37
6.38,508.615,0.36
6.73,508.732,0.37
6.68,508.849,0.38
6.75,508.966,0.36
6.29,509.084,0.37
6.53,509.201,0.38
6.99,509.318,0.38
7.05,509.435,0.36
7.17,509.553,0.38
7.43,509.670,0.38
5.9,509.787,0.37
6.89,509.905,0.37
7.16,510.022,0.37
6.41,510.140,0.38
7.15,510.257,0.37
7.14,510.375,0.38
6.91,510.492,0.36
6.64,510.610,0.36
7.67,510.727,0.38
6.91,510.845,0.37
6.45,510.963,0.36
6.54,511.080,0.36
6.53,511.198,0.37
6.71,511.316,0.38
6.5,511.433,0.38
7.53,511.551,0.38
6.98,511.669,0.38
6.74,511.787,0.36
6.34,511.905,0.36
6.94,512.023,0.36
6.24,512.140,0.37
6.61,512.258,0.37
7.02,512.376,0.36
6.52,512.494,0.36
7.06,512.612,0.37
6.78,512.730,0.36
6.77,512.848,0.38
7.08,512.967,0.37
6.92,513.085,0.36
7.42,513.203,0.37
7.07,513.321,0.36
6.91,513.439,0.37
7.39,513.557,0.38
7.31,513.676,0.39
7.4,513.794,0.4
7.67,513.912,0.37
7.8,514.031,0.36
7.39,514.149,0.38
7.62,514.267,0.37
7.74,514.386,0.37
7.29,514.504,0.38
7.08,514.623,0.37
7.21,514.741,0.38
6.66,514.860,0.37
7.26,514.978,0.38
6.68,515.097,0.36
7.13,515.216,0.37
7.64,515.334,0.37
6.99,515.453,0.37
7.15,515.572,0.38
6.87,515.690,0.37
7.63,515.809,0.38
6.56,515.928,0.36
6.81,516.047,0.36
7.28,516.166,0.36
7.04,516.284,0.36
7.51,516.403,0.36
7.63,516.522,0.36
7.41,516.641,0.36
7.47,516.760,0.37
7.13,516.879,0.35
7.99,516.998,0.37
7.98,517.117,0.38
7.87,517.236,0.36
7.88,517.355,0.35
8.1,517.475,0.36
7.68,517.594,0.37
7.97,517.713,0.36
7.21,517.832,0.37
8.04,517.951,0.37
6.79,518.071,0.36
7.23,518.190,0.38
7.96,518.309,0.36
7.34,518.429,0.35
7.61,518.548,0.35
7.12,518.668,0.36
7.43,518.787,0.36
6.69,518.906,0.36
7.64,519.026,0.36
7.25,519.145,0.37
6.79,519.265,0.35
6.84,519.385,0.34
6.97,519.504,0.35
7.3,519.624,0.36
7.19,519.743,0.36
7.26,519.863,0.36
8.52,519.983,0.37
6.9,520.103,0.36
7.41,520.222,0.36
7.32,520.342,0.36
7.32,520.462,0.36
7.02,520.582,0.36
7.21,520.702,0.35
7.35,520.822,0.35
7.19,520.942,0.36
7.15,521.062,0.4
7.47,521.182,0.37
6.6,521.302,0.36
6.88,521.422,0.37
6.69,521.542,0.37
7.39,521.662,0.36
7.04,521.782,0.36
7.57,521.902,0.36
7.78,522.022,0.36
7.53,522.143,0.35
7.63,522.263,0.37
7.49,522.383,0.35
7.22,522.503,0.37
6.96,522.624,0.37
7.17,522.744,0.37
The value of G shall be 504.416 nm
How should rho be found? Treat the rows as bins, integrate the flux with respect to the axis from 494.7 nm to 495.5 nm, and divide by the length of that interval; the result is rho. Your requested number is 6.63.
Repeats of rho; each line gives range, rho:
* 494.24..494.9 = 6.69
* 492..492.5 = 6.94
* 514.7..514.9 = 6.92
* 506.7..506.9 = 6.74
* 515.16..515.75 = 7.16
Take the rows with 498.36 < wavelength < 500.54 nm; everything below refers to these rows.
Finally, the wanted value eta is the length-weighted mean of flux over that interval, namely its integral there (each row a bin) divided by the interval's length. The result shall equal 6.8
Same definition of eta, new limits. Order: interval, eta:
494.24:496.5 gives 6.6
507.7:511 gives 6.8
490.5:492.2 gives 7.2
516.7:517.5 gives 7.8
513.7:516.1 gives 7.2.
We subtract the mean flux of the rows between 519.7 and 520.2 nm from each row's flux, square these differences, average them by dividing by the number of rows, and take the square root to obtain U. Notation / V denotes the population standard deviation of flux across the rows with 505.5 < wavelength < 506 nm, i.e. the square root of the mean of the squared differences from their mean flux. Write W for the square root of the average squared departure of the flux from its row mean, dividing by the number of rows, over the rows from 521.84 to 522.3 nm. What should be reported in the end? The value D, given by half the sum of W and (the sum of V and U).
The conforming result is 0.415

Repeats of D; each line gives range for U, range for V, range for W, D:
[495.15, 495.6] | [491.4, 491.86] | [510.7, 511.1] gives 0.683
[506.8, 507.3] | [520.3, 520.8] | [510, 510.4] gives 0.332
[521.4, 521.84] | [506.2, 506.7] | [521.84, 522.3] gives 0.412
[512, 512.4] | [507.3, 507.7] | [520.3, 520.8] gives 0.310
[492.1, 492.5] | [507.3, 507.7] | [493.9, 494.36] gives 0.276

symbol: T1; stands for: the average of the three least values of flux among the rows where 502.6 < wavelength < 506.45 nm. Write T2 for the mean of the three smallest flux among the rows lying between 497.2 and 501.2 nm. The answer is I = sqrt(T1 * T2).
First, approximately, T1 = 6.45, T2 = 6.3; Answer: 6.36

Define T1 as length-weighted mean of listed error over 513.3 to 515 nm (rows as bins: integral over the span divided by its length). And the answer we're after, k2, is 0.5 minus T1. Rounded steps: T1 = 0.376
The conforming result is 0.124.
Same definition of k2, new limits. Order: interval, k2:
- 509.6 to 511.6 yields 0.128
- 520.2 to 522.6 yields 0.137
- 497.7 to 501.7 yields 0.117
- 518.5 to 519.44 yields 0.144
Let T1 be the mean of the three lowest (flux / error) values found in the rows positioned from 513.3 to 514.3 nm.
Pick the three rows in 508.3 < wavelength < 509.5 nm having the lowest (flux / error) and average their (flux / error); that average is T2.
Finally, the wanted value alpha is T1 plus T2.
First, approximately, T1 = 18.6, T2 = 17.2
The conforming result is 36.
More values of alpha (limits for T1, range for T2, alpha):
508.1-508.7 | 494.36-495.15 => 34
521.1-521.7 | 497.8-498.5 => 36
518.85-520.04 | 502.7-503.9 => 39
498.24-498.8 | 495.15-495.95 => 33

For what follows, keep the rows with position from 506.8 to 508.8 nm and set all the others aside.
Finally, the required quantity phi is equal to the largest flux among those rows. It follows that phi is 7.41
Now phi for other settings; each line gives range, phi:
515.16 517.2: 7.99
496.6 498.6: 7.55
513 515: 7.8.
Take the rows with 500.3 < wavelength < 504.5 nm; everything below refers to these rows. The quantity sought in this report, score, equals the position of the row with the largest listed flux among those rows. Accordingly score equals 504.416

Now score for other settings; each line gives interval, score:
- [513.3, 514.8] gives 514.031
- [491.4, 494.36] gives 491.574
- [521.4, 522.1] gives 522.022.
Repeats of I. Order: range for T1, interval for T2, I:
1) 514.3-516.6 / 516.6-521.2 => 6.69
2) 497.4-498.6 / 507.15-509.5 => 6.52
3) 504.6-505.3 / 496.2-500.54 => 6.58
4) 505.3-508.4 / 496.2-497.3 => 6.51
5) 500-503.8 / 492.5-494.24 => 6.05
